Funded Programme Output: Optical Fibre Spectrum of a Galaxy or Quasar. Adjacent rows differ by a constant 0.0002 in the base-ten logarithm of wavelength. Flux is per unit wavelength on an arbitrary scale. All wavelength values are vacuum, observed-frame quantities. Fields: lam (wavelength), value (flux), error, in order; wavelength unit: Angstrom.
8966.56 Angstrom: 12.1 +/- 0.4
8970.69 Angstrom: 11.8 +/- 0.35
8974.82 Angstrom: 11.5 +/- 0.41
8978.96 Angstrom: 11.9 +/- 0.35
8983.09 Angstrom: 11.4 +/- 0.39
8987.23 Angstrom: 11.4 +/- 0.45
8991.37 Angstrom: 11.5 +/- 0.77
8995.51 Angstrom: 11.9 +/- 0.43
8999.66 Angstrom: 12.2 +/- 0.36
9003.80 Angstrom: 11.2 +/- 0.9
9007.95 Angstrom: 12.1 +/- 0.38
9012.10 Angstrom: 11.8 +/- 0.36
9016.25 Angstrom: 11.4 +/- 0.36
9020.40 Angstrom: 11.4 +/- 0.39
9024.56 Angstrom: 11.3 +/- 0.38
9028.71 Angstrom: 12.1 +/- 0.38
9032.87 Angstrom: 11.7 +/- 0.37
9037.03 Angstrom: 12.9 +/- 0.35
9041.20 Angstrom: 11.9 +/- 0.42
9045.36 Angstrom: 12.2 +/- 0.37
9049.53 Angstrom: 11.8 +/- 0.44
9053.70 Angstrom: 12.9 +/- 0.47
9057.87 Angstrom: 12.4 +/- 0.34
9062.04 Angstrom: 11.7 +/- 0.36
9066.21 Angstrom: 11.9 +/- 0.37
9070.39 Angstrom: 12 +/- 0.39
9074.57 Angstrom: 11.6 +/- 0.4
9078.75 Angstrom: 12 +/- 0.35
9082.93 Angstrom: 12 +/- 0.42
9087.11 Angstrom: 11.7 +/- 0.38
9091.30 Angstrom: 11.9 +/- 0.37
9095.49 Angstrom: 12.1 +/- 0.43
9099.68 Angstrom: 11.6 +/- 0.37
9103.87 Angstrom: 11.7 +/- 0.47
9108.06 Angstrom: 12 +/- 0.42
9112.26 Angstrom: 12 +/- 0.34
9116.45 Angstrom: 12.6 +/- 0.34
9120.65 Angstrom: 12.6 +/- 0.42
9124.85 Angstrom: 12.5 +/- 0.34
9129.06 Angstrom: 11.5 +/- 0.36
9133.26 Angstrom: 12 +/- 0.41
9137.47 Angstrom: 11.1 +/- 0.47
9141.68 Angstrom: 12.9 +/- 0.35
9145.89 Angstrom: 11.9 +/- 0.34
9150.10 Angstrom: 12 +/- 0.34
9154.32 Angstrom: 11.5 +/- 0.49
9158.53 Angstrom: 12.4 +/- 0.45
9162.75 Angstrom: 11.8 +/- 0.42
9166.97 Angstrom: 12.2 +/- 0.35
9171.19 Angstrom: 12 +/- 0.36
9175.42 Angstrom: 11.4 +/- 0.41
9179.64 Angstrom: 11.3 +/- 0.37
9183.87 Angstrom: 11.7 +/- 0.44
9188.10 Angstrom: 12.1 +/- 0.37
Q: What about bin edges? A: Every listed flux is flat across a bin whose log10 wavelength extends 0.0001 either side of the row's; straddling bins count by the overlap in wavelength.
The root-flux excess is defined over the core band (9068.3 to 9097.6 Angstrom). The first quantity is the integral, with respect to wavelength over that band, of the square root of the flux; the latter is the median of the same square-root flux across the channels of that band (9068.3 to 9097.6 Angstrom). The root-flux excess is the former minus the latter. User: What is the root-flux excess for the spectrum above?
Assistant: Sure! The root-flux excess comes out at 98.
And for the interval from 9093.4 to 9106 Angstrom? 40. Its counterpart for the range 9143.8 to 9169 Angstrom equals 84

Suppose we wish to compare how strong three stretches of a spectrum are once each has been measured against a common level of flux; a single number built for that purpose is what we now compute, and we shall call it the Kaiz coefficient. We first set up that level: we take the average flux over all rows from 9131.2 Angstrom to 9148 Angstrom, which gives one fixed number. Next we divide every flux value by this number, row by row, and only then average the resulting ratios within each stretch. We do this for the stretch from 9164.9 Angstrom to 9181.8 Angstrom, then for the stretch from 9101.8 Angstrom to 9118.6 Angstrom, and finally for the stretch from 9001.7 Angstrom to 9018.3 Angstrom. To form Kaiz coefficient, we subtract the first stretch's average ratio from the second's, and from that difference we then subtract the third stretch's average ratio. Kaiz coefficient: -0.94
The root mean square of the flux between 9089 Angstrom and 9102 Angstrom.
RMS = 11.9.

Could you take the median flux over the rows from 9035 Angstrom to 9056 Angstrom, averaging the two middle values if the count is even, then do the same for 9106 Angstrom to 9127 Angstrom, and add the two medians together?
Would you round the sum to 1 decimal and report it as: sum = 24.7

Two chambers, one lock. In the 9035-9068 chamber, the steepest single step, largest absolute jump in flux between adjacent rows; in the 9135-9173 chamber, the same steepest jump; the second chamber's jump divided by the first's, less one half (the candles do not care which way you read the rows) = 1.1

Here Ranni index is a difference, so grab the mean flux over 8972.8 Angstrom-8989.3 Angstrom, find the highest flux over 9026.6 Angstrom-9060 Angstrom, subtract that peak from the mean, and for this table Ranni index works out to -1.35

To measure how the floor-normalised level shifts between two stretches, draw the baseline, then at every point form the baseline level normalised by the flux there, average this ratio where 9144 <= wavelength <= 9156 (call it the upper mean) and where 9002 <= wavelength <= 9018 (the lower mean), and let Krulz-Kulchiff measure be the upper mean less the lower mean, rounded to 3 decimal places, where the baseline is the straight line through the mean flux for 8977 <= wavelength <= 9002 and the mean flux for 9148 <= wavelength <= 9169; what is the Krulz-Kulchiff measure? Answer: 0.003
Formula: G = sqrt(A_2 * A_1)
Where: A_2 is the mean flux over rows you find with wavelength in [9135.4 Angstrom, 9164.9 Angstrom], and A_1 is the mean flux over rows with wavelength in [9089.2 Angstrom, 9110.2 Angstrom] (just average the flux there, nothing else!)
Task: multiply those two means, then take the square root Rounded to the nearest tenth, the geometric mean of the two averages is 11.9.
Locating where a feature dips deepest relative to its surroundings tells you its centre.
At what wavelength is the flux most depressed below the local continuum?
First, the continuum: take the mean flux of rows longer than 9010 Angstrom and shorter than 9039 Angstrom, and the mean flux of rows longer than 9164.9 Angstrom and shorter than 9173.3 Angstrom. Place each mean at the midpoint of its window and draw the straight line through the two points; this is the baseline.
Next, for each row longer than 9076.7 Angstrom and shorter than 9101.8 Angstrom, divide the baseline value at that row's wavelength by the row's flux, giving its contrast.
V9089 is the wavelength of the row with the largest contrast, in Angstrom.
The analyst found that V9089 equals 9099.68 Angstrom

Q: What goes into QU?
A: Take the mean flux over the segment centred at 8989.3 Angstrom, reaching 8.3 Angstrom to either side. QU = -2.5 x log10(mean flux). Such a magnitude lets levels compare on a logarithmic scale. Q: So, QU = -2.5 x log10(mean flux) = -2.66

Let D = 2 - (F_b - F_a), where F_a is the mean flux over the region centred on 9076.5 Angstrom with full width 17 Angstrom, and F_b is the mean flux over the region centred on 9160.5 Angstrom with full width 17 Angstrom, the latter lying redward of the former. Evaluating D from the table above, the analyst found 1.92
